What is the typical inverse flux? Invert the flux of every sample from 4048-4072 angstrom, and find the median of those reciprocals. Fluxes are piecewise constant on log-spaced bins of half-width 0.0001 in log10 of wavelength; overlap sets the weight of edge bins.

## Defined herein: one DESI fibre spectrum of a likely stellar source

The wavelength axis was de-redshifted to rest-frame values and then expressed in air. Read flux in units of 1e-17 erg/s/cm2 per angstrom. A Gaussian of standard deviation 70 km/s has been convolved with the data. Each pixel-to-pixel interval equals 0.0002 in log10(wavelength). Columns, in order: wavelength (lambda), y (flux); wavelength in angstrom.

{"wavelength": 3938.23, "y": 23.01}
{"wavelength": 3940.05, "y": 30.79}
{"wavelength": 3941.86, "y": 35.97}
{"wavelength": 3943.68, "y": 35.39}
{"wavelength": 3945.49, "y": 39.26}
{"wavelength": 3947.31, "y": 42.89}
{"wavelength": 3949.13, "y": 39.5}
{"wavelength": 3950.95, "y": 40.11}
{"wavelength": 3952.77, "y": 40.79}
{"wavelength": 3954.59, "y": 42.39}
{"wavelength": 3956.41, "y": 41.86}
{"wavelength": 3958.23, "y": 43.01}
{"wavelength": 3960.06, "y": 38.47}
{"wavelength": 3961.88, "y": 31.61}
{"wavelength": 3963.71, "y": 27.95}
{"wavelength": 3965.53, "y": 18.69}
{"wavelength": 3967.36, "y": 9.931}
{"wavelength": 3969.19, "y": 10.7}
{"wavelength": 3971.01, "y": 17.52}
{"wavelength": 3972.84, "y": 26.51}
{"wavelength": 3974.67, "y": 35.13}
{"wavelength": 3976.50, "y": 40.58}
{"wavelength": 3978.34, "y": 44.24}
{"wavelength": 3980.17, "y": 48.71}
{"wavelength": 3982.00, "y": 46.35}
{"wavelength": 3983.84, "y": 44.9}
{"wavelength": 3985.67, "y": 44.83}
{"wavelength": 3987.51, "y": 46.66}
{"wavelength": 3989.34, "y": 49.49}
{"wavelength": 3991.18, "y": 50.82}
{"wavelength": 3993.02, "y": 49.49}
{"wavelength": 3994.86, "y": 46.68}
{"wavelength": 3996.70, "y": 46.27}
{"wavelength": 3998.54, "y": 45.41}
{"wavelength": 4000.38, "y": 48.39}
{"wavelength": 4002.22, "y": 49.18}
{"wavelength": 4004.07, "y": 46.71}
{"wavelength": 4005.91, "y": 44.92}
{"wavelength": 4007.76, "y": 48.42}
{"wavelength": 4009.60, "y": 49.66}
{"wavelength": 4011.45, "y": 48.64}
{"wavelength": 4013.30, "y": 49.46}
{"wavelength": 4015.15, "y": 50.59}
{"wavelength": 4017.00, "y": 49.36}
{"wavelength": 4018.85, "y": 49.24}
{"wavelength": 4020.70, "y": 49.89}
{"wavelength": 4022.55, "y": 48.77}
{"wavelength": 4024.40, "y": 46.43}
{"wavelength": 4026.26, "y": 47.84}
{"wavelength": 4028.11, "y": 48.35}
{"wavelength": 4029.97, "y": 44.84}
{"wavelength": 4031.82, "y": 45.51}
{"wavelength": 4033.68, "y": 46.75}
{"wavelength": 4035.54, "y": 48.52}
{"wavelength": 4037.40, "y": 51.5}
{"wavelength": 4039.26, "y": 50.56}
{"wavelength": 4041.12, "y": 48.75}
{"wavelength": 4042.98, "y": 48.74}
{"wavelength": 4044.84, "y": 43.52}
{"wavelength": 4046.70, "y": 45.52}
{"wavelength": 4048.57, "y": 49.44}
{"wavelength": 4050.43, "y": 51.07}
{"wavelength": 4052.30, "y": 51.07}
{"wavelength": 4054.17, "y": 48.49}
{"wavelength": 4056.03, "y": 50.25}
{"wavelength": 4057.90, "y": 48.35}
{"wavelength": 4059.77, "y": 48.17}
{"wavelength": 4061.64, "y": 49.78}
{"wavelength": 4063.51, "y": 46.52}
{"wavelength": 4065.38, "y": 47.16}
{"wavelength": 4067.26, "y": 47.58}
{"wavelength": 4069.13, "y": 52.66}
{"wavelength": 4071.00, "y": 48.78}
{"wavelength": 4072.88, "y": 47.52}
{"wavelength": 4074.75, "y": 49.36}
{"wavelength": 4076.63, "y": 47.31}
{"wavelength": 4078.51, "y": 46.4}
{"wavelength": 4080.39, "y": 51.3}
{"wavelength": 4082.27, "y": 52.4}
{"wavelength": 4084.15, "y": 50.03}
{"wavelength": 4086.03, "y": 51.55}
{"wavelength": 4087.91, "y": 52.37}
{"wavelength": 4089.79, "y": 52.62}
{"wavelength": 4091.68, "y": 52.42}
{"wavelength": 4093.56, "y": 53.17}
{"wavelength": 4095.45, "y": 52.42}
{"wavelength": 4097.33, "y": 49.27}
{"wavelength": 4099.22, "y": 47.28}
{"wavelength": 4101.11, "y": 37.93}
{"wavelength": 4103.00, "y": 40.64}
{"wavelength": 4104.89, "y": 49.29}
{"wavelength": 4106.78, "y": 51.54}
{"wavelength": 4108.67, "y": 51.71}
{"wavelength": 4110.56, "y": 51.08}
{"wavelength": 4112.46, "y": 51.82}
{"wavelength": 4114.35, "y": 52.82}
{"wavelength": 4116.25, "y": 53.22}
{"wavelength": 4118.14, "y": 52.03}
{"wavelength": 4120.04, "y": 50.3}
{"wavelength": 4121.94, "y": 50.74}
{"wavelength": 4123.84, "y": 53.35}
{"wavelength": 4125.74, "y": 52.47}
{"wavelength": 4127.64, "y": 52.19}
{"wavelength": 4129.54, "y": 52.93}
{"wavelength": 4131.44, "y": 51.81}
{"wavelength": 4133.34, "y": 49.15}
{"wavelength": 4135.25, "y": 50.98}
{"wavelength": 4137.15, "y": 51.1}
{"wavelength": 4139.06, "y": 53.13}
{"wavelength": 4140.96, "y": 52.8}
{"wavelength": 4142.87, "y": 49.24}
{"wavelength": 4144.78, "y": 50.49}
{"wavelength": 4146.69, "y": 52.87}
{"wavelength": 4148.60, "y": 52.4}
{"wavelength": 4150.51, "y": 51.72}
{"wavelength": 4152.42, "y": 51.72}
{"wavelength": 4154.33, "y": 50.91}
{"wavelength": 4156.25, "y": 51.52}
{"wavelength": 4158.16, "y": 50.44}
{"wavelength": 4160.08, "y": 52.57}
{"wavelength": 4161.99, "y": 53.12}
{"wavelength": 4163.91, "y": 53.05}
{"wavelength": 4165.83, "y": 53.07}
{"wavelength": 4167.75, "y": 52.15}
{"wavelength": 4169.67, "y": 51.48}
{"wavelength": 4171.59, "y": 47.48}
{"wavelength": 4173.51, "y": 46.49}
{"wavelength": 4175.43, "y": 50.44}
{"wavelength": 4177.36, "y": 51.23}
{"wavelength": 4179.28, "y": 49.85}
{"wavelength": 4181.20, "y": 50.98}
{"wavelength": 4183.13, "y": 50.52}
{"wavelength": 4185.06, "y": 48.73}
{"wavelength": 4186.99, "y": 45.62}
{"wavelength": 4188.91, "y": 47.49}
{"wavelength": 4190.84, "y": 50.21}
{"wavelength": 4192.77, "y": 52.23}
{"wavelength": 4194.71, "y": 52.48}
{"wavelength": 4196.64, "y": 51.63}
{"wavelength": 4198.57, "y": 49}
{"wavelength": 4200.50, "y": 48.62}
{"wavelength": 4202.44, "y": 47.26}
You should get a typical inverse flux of 0.0205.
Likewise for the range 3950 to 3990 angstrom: 0.0246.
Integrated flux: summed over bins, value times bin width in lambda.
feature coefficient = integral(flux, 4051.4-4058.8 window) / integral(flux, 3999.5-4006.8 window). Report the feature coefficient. 1.06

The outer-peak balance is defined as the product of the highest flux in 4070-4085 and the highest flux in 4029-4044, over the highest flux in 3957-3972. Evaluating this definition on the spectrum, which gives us 62.7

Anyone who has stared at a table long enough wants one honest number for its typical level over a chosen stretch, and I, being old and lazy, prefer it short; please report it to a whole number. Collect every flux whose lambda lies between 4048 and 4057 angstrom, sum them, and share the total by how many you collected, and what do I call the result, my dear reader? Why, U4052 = 50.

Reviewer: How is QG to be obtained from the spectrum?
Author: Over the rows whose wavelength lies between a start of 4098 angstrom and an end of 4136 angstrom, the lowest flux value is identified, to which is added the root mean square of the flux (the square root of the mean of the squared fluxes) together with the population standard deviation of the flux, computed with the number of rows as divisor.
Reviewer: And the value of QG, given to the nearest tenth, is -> 92.2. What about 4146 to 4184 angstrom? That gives 99.4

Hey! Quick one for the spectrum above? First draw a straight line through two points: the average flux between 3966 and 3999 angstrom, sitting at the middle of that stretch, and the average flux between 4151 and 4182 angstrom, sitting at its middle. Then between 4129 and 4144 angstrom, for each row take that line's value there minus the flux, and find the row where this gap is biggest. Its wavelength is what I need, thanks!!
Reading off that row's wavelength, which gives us 4142.87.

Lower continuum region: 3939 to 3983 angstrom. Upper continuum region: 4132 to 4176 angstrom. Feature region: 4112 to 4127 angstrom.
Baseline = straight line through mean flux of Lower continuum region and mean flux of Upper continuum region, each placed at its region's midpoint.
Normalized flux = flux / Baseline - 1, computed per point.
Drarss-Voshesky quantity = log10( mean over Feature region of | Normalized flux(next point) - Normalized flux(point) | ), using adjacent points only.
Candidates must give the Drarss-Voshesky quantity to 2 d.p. -1.62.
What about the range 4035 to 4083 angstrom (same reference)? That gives -1.31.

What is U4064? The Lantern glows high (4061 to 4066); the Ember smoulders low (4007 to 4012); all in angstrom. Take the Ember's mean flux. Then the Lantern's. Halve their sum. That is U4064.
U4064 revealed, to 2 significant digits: 48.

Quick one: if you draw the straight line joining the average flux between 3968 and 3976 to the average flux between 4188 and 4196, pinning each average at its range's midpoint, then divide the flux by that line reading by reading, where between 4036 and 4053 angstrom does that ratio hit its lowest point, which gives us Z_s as 4044.84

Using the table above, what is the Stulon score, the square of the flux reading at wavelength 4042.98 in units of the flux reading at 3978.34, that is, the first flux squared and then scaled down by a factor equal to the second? 53.7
